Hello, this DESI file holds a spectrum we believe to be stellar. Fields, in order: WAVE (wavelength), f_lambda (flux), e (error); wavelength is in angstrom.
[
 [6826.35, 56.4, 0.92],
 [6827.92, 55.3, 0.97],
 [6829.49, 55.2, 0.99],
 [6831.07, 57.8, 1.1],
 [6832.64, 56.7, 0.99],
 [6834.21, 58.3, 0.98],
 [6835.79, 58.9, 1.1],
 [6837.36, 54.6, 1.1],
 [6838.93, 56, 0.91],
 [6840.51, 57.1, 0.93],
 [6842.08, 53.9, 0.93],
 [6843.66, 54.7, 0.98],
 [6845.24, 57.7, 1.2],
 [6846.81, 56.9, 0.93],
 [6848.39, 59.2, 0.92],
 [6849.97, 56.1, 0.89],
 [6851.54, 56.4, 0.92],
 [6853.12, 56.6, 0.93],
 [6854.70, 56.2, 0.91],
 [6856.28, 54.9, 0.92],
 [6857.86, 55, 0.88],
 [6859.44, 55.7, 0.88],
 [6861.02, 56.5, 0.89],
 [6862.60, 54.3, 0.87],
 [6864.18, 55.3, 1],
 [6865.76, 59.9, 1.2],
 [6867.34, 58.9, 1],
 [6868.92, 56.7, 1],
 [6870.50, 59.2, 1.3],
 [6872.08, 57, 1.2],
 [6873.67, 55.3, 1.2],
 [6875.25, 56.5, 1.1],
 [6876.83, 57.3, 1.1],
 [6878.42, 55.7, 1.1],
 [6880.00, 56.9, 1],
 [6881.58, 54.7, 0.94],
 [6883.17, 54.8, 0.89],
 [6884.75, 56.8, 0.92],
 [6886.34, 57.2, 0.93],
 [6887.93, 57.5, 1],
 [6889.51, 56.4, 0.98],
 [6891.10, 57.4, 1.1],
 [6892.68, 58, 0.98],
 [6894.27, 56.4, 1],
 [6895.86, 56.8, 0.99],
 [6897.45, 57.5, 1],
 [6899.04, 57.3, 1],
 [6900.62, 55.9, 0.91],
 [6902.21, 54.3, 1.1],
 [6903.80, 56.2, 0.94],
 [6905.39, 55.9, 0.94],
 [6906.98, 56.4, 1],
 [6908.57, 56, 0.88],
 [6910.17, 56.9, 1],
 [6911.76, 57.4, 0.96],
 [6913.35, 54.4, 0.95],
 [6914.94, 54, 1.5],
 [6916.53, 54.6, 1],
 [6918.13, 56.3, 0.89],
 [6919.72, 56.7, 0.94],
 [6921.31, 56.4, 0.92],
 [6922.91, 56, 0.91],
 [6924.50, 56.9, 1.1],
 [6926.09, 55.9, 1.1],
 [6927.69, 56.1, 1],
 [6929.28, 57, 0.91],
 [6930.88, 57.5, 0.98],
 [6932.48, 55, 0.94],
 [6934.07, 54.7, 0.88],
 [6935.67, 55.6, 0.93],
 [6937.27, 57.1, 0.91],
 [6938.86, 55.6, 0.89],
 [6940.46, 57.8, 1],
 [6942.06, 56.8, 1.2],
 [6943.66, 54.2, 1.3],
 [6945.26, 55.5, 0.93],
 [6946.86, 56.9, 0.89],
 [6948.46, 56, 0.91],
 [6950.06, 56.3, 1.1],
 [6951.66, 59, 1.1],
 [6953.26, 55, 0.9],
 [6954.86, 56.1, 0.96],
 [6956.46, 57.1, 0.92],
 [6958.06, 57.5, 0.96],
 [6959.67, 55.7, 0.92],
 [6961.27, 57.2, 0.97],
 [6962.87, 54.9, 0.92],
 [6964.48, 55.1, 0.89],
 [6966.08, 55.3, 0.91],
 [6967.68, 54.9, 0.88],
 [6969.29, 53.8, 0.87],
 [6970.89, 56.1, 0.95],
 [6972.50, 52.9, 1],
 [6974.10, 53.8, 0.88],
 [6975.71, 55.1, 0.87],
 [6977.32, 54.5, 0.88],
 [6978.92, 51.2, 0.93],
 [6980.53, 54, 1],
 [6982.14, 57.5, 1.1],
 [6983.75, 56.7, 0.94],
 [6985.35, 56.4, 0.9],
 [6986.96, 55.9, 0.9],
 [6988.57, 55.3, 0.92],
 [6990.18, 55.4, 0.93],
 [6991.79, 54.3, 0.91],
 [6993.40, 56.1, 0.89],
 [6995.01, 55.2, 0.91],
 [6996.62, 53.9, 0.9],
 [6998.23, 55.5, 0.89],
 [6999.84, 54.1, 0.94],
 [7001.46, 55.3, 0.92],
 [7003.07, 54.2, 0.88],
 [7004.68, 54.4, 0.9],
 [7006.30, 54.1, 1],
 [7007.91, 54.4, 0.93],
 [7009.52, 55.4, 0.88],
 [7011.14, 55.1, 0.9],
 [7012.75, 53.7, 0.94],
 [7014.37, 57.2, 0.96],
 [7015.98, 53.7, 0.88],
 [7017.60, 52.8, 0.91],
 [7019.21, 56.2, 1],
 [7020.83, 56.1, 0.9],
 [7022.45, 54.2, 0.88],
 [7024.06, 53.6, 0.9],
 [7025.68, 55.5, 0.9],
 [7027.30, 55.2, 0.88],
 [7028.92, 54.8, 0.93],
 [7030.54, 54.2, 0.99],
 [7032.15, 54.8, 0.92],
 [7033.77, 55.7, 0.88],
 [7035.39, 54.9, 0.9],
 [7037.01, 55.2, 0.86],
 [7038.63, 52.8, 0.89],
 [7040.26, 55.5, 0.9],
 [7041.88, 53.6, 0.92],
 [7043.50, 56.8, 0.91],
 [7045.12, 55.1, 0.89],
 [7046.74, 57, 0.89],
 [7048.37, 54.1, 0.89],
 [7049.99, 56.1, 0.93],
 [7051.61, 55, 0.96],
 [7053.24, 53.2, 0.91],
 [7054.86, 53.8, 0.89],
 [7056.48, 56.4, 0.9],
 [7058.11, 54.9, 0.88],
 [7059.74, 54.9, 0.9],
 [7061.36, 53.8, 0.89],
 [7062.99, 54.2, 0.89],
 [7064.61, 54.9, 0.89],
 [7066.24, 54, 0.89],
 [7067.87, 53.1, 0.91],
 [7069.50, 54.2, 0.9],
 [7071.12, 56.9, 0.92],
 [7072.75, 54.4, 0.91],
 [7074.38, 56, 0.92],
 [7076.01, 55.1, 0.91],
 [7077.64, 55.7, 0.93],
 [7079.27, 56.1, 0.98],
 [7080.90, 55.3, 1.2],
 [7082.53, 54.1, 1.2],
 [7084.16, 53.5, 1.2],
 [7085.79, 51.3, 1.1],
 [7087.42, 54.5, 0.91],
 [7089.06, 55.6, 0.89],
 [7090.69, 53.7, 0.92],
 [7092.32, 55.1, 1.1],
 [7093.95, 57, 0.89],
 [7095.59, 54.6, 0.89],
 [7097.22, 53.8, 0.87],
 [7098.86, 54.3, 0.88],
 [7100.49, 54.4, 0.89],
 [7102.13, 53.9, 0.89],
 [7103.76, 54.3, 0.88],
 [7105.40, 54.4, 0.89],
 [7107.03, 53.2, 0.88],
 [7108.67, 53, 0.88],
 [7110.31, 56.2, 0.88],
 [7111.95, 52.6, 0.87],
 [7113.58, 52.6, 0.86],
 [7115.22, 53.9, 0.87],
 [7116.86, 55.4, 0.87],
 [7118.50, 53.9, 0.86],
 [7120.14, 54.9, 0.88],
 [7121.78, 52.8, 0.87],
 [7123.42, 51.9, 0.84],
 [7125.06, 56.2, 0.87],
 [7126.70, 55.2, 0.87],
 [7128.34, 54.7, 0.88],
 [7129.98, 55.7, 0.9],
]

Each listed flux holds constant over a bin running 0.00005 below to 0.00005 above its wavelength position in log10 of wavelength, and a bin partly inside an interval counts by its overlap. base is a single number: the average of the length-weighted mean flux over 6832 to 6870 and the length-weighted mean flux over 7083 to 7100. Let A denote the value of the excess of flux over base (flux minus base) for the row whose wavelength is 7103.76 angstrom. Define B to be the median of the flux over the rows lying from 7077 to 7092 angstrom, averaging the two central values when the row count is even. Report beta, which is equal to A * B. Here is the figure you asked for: -62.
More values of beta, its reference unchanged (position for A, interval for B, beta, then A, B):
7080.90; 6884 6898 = -8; -0.1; 57.2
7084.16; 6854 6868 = -108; -1.9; 55.7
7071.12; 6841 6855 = 82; 1.5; 56.4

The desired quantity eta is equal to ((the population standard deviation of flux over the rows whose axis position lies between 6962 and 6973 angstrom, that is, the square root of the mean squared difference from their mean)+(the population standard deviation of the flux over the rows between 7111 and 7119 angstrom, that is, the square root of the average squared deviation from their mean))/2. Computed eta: 1.00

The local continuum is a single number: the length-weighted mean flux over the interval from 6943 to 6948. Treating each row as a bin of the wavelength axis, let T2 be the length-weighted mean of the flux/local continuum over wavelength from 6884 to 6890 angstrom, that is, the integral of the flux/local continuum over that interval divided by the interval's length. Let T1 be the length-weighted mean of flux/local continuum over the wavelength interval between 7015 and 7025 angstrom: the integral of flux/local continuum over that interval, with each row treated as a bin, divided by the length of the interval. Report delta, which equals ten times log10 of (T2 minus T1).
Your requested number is -13.5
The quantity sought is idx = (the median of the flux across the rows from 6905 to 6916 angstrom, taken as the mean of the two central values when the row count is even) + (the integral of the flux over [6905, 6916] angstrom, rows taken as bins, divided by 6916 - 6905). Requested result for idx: 112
